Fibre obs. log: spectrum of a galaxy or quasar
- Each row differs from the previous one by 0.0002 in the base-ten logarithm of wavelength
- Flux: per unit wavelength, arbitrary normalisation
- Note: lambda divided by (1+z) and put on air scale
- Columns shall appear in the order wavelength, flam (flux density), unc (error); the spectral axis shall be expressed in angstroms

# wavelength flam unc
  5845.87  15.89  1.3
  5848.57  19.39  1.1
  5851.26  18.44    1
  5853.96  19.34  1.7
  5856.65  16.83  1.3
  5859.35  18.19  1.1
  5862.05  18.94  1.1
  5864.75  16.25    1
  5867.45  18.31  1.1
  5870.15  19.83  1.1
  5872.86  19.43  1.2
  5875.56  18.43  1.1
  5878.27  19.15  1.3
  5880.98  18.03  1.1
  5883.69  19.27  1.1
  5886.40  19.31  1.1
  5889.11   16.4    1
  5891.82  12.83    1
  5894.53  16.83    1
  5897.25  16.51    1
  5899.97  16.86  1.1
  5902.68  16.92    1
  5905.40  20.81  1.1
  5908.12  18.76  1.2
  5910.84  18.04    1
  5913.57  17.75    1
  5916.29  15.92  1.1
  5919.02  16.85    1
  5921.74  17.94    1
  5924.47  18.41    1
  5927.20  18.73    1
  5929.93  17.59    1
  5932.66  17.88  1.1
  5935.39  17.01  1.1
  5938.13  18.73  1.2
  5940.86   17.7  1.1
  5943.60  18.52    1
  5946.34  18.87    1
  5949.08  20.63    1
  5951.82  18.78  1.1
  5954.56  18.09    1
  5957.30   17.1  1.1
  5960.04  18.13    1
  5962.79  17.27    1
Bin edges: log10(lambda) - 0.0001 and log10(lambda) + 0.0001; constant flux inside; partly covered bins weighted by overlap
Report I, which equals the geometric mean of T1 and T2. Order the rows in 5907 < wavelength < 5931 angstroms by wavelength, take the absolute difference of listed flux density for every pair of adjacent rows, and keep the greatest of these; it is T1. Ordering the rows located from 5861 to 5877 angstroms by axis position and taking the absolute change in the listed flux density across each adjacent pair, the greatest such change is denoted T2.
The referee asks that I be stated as 2.2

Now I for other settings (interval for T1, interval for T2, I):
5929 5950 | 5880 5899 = 2.7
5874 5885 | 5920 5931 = 1.2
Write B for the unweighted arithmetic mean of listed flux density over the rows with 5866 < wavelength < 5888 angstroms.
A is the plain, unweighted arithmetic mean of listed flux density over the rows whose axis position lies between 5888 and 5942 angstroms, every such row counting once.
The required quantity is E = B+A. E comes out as 36.4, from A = 17.4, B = 19.0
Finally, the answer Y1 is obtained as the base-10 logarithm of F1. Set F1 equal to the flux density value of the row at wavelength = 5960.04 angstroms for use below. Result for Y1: 1.26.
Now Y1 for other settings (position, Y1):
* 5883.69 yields 1.28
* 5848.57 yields 1.29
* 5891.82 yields 1.11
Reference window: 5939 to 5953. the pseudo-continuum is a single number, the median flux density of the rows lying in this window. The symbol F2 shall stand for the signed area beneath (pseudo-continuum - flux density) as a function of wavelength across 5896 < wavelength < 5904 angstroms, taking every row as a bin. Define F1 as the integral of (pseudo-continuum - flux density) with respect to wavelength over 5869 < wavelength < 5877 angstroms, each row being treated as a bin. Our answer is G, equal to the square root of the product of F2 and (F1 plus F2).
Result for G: 14.3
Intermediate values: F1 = -3.5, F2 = 16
